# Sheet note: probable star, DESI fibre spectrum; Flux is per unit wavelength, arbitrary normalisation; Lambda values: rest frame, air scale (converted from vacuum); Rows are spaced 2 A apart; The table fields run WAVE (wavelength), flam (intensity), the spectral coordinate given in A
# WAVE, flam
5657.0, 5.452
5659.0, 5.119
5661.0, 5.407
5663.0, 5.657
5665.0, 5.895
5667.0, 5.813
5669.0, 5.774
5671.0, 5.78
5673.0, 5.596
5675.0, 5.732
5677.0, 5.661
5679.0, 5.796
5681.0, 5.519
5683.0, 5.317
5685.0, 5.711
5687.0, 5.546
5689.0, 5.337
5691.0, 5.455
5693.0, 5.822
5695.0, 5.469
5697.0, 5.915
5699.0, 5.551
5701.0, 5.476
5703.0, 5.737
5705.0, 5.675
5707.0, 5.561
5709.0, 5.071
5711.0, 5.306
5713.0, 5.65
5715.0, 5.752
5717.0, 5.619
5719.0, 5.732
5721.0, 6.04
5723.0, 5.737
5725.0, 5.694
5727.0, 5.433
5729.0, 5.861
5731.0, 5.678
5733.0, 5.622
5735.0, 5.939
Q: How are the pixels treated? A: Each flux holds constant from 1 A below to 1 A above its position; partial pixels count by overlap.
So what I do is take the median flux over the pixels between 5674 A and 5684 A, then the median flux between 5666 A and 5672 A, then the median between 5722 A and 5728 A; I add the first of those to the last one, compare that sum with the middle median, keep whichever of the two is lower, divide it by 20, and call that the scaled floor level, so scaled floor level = 0.289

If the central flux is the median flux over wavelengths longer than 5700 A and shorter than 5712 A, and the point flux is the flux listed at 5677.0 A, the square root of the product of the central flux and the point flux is 5.59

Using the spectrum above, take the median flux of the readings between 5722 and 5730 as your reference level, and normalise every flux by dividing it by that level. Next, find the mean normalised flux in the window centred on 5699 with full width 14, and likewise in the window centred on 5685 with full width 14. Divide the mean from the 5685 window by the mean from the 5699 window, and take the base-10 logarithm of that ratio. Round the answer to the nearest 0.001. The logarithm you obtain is -0.011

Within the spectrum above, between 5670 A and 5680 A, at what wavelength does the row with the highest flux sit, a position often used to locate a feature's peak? 5679.0 A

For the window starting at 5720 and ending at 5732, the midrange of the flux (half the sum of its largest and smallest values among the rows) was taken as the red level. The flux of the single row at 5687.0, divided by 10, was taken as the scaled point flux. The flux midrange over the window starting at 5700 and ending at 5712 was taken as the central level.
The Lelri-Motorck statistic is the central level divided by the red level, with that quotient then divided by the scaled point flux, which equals 1.70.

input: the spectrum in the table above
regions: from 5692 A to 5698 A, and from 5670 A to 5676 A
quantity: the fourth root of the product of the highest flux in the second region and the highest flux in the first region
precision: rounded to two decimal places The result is 2.42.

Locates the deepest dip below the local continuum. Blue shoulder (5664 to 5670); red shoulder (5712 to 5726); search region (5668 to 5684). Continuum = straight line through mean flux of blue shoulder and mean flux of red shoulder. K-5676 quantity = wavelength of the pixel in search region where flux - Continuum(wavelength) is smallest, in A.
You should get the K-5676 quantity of 5683.0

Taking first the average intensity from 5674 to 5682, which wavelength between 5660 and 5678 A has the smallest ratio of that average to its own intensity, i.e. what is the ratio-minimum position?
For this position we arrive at 5665.0 A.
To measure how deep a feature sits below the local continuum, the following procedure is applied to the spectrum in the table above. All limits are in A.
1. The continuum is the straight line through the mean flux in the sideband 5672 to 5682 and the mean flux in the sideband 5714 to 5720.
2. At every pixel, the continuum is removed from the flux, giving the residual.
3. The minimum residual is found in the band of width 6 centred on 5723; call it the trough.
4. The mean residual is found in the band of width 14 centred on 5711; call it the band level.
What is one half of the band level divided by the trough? 5.8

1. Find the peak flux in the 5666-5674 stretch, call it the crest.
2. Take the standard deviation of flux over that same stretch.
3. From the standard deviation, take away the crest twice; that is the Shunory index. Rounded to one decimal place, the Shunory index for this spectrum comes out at -11.5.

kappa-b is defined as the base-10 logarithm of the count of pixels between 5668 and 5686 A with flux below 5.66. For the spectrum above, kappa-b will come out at 0.48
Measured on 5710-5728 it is 0.60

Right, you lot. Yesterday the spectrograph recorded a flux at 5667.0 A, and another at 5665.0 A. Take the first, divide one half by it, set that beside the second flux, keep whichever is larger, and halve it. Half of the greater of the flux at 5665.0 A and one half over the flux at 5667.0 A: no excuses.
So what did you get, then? 2.95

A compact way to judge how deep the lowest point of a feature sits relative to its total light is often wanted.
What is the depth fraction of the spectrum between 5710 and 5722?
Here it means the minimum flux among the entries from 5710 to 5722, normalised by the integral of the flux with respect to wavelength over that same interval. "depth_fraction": 0.0778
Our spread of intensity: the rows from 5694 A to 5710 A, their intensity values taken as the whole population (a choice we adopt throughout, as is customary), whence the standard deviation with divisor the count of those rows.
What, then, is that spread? 0.23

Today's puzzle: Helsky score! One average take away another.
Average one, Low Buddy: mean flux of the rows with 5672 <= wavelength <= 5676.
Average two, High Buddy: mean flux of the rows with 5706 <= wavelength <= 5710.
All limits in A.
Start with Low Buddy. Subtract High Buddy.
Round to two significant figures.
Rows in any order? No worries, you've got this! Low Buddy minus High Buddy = 0.35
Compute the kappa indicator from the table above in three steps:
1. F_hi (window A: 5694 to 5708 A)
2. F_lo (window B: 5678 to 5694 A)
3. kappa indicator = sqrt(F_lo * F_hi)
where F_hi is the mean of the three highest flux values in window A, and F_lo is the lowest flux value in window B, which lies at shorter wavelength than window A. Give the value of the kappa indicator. 5.54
